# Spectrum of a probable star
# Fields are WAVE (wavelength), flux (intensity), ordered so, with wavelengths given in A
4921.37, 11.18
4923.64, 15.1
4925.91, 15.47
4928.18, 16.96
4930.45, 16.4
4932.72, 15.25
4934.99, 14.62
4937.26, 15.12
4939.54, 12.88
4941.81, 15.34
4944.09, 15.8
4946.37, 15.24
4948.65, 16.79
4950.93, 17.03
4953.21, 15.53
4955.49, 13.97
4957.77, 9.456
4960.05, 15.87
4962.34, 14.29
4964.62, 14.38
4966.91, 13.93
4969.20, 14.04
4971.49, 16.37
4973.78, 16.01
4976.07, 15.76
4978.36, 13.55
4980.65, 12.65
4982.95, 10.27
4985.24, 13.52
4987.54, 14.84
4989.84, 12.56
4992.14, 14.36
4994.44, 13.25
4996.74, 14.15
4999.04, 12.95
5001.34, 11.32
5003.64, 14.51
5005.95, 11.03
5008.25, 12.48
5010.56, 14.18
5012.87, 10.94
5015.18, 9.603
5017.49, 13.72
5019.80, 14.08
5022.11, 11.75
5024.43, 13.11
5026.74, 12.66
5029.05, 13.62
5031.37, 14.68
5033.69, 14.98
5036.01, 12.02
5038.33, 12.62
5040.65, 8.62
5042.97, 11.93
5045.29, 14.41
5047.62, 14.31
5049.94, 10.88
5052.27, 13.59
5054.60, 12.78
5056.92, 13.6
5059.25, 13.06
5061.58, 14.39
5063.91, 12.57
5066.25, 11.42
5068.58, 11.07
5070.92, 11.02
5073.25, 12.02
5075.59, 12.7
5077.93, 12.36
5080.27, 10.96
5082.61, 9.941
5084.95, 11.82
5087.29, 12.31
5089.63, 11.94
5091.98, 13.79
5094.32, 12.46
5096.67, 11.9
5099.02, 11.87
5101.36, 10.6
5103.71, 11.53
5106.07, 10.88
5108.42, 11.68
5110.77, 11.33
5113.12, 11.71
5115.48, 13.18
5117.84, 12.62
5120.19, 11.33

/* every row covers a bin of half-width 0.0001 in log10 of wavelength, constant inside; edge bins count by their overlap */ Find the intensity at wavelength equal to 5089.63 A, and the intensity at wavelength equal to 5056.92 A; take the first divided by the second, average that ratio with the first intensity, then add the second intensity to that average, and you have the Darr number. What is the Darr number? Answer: 20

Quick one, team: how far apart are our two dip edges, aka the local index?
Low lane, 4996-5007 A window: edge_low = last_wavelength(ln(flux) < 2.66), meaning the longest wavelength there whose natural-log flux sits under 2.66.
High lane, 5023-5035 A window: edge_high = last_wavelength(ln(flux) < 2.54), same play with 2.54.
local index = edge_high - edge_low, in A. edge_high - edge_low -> 20.8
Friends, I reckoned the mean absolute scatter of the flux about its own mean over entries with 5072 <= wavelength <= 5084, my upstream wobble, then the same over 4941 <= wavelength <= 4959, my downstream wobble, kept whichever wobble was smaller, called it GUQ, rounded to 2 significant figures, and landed 0.92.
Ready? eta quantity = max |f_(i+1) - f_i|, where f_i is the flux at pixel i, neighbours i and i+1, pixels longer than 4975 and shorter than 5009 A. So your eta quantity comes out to 3.5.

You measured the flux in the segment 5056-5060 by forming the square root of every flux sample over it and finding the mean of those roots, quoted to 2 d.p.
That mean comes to 3.65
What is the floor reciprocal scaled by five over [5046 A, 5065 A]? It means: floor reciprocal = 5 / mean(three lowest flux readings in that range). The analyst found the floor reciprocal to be 0.414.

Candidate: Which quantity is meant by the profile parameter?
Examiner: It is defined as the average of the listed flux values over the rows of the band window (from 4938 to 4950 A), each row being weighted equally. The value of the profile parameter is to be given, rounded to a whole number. 15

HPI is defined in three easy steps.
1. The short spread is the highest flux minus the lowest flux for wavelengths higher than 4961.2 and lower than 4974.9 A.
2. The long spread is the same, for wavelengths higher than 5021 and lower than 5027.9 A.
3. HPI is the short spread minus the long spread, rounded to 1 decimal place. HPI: 1.1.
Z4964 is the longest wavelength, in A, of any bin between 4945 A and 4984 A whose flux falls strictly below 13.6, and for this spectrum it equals 4982.95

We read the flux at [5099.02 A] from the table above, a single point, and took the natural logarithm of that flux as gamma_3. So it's 2.47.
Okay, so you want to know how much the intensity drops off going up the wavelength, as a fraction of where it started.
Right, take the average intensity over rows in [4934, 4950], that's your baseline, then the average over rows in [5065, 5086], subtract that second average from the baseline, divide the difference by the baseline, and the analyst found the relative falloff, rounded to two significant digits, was 0.24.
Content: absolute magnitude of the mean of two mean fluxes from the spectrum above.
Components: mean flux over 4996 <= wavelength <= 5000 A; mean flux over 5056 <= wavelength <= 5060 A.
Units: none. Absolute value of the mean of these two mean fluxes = 13.4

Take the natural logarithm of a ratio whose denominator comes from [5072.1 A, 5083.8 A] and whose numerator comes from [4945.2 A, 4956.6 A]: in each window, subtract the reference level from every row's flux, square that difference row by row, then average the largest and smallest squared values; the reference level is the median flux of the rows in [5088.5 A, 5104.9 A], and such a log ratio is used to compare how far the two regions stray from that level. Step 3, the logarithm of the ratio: 2.1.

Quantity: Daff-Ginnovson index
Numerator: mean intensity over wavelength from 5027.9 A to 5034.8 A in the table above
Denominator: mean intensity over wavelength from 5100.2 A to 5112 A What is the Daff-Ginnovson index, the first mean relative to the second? 1.29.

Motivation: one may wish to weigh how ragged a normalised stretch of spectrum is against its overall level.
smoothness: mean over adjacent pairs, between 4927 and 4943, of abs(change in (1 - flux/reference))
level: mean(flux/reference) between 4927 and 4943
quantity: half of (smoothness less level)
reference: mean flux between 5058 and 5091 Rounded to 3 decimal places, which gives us -0.583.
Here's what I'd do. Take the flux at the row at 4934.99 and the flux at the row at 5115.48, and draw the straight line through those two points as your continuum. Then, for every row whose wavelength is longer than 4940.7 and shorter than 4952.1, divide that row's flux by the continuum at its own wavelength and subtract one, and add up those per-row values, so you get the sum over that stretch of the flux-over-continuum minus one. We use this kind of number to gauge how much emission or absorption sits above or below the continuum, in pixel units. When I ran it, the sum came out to 0.5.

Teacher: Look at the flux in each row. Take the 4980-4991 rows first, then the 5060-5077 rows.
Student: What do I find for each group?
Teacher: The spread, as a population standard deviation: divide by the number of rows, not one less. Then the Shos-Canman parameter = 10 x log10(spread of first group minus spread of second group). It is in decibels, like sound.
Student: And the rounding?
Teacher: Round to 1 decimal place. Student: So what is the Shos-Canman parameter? -4.1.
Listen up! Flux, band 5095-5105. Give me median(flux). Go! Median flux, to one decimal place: 11.7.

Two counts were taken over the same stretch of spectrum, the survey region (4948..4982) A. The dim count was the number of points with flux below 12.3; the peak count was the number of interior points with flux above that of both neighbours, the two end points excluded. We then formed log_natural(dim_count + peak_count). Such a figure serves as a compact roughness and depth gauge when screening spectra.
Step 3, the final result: 1.61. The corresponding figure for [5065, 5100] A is 2.56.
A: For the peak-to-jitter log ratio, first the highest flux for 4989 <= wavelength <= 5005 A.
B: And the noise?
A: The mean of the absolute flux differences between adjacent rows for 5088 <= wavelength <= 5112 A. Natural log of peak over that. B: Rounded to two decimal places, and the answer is 2.82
